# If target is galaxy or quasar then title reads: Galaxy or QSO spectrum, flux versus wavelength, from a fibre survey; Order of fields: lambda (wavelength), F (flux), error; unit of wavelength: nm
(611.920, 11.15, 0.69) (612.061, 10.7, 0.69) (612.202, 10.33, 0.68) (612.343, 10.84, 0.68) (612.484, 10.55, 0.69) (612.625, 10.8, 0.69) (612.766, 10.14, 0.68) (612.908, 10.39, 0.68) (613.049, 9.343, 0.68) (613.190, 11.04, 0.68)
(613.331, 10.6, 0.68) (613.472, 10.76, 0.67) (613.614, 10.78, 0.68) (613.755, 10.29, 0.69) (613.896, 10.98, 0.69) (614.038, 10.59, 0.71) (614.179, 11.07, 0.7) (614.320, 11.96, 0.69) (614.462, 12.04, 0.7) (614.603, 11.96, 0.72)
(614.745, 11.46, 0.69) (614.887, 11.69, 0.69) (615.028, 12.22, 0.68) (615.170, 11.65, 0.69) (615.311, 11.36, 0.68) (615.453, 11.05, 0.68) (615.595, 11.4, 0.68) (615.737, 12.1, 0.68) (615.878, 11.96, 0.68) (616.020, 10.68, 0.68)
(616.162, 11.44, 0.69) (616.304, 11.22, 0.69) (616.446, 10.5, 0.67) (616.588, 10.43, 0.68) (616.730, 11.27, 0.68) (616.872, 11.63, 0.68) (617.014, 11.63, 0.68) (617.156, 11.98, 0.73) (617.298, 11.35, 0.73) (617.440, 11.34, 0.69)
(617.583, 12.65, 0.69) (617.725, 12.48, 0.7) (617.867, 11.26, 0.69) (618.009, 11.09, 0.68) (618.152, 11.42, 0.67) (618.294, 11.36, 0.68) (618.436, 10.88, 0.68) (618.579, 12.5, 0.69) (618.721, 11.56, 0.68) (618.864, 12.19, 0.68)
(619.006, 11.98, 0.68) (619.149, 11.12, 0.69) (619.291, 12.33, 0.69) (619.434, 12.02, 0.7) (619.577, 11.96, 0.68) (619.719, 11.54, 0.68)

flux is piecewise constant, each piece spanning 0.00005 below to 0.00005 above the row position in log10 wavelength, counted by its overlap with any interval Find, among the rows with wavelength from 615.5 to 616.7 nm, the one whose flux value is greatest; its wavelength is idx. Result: 615.737 nm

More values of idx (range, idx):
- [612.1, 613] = 612.343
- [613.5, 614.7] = 614.462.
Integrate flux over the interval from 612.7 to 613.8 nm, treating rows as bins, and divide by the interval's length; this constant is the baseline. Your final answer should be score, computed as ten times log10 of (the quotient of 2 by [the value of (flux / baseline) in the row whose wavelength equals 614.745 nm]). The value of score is 2.60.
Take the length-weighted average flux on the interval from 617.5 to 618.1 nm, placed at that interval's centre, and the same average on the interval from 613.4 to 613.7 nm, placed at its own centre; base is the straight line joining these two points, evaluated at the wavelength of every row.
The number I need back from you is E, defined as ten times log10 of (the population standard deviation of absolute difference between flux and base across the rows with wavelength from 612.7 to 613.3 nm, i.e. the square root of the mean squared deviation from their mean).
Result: -3.8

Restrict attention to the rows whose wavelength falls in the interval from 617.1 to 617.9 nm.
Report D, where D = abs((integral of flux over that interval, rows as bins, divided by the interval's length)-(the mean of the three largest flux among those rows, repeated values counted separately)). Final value 0.50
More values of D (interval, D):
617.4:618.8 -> 0.89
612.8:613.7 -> 0.40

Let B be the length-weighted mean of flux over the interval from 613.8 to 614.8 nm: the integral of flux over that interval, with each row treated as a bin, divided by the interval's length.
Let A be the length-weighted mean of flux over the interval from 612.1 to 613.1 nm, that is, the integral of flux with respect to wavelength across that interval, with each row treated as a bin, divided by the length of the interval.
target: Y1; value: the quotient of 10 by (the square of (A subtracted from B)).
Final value 9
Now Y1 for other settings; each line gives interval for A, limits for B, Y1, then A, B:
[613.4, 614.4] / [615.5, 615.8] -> 18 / 10.9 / 11.7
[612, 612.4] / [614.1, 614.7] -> 8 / 10.6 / 11.7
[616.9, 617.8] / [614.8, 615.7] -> 101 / 11.9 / 11.6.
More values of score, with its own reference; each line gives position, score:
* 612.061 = 2.89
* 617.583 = 2.17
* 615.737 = 2.36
